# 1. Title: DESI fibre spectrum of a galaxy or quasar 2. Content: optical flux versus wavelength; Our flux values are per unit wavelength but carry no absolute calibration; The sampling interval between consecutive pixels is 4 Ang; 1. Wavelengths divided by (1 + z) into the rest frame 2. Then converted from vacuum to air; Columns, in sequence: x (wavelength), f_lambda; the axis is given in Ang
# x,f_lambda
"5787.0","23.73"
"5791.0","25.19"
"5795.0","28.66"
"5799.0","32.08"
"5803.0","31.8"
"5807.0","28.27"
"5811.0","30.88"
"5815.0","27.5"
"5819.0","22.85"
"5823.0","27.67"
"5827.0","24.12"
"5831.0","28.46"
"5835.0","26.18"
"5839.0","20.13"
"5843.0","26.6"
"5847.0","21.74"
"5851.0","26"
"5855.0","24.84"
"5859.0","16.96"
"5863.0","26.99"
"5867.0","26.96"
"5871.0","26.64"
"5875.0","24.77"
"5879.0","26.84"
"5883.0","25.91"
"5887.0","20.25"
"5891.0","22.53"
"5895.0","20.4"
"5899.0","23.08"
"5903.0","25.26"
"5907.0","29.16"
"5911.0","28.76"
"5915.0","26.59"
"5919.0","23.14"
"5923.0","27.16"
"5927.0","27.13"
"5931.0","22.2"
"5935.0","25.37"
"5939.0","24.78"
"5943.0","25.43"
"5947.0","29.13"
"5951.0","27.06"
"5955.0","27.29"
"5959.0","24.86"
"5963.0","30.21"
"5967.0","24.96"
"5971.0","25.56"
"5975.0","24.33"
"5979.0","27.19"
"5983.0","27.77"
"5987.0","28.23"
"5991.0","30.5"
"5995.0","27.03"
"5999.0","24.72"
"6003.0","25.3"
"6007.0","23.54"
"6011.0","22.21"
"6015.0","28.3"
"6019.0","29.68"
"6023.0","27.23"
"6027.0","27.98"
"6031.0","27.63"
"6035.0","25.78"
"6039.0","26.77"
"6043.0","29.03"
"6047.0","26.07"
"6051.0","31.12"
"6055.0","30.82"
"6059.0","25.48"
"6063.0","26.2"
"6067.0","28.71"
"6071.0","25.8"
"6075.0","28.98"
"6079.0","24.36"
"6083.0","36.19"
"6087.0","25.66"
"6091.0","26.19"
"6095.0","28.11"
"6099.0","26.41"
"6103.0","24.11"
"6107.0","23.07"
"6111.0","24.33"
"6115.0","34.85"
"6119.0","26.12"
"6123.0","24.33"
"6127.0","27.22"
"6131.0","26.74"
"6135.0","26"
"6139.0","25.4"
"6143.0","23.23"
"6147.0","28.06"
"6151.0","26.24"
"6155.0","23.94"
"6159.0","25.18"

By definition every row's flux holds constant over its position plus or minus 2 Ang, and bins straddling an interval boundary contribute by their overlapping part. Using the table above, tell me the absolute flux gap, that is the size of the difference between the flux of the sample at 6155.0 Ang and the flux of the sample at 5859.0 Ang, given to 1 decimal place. 7.0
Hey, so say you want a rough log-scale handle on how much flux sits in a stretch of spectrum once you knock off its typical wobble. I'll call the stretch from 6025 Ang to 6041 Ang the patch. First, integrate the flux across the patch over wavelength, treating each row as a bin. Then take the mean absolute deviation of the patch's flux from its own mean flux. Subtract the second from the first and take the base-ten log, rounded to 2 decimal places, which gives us 2.64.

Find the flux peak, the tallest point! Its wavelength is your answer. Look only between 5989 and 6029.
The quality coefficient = 5991.0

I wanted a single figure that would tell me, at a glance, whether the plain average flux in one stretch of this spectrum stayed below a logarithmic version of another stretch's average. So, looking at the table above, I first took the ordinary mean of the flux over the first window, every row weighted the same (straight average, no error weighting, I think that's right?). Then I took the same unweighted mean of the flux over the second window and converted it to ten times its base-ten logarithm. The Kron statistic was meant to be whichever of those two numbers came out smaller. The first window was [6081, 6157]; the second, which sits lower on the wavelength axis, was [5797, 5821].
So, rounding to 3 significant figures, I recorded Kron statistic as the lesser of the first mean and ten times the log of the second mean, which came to 14.6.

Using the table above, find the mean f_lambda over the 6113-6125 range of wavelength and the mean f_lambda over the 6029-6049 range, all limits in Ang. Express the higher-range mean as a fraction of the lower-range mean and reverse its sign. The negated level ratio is -1.05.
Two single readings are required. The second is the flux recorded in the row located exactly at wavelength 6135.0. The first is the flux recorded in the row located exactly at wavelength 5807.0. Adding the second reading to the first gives 54.3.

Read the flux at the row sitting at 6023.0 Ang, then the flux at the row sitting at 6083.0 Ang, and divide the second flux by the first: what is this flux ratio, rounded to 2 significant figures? 1.3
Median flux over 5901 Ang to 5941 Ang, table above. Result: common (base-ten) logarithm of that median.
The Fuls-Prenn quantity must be 1.415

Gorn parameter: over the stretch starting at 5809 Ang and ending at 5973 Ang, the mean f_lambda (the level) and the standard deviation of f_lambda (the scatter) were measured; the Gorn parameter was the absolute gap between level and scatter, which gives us 22.5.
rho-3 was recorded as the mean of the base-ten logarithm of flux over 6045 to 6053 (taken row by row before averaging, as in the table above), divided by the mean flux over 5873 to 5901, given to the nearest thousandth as 0.062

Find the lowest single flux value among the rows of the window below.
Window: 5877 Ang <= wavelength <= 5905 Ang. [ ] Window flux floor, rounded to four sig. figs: 20.25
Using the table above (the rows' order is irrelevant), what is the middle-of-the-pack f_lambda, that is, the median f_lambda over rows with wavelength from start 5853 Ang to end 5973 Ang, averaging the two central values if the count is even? 25.5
